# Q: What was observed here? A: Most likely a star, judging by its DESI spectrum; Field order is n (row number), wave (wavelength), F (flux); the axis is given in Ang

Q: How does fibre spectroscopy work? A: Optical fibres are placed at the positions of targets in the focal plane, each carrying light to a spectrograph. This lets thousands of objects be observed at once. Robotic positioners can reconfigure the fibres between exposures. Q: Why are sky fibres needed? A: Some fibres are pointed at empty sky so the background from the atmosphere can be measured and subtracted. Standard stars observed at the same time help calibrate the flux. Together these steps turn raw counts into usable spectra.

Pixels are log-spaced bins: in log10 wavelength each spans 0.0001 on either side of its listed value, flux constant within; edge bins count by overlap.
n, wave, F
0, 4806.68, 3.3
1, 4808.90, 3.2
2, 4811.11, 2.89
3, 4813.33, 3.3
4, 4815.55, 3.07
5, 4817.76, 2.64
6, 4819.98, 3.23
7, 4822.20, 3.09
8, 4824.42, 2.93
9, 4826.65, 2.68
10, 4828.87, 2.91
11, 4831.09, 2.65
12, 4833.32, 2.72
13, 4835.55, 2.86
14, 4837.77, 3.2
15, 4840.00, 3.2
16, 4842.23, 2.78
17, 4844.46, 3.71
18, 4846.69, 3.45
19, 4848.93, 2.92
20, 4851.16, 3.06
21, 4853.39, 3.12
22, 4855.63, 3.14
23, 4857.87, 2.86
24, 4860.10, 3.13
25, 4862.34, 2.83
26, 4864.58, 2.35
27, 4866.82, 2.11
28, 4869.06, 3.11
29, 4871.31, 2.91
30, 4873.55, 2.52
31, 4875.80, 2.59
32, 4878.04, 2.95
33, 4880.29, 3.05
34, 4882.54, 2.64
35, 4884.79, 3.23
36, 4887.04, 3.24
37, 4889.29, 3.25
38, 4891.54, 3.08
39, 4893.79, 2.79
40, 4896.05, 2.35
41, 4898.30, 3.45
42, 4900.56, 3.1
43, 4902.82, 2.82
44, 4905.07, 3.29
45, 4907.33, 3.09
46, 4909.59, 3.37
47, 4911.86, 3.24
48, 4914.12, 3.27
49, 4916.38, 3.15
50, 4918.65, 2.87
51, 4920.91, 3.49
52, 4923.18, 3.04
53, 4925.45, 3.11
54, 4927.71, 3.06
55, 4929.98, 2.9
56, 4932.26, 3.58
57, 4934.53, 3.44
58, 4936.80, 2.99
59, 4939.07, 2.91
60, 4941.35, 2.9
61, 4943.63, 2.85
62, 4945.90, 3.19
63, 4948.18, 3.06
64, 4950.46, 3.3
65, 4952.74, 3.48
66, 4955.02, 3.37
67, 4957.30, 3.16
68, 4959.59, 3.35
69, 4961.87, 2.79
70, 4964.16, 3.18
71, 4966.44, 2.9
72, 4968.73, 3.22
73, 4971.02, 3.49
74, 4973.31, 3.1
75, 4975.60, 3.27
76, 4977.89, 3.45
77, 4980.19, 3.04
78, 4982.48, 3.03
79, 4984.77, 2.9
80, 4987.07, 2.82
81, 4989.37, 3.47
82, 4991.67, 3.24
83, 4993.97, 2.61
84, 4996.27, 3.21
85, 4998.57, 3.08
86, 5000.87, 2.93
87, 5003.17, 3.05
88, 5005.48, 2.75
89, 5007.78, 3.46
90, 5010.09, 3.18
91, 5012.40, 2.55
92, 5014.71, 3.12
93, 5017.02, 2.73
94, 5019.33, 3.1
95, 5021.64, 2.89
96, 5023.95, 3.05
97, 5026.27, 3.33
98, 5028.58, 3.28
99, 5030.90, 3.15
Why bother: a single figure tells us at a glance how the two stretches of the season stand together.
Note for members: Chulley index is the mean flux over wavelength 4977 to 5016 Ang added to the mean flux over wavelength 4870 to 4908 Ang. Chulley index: 6.01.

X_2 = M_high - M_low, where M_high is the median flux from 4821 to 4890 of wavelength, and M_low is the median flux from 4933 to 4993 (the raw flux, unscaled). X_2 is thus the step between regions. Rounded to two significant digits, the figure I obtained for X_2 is -0.24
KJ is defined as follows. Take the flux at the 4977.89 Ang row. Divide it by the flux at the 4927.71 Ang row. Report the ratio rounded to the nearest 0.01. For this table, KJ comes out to 1.13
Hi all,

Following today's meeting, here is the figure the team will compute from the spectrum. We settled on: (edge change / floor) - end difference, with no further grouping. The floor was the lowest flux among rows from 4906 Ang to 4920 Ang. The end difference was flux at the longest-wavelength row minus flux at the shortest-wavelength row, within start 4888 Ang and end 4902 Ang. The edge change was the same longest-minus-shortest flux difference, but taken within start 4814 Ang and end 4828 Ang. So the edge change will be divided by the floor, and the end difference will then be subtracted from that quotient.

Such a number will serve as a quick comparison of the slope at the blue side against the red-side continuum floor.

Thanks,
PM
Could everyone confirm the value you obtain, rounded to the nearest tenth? 0.0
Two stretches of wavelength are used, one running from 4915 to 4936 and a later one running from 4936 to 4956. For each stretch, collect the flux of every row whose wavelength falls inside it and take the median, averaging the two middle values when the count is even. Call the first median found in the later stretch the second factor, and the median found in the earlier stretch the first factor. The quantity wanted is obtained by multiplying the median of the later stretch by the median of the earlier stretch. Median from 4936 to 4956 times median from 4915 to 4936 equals 9.5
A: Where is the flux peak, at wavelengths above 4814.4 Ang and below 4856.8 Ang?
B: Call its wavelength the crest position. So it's 4844.46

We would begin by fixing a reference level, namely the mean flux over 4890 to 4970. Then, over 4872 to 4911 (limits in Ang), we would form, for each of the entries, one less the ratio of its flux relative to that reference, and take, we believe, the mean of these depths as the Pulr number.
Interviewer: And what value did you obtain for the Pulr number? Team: 0.042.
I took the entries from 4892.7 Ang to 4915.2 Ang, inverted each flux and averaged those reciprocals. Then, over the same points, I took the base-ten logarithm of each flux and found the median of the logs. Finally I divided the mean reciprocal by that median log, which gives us 0.657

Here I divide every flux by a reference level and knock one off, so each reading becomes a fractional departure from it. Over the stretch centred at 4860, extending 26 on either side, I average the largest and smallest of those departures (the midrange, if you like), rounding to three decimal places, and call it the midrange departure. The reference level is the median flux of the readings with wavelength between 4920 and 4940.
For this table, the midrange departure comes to -0.049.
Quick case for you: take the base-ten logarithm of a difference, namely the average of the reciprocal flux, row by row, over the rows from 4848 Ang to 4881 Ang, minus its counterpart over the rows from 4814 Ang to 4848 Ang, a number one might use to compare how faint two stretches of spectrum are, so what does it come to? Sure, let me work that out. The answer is -1.7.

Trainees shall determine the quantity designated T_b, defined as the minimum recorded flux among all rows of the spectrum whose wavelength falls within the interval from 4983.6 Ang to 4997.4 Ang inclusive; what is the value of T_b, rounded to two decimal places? 2.61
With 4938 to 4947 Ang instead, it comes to 2.85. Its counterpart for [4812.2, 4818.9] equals 2.64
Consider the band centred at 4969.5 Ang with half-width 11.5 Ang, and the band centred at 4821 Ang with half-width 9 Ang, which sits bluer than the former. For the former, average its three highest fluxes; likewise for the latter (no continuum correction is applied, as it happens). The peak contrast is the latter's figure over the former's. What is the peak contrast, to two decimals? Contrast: 0.93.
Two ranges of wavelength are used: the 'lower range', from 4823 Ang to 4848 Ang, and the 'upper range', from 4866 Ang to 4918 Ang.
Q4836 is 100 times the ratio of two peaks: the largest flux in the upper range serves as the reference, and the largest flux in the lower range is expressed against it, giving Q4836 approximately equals 108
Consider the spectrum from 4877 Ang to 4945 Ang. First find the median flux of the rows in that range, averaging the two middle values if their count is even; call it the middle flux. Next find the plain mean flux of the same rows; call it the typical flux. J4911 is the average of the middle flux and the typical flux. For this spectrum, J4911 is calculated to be 3.08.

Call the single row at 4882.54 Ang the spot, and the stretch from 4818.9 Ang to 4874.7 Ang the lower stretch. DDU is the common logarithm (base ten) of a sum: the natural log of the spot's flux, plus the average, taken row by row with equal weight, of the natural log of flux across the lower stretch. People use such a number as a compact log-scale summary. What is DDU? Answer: 0.310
